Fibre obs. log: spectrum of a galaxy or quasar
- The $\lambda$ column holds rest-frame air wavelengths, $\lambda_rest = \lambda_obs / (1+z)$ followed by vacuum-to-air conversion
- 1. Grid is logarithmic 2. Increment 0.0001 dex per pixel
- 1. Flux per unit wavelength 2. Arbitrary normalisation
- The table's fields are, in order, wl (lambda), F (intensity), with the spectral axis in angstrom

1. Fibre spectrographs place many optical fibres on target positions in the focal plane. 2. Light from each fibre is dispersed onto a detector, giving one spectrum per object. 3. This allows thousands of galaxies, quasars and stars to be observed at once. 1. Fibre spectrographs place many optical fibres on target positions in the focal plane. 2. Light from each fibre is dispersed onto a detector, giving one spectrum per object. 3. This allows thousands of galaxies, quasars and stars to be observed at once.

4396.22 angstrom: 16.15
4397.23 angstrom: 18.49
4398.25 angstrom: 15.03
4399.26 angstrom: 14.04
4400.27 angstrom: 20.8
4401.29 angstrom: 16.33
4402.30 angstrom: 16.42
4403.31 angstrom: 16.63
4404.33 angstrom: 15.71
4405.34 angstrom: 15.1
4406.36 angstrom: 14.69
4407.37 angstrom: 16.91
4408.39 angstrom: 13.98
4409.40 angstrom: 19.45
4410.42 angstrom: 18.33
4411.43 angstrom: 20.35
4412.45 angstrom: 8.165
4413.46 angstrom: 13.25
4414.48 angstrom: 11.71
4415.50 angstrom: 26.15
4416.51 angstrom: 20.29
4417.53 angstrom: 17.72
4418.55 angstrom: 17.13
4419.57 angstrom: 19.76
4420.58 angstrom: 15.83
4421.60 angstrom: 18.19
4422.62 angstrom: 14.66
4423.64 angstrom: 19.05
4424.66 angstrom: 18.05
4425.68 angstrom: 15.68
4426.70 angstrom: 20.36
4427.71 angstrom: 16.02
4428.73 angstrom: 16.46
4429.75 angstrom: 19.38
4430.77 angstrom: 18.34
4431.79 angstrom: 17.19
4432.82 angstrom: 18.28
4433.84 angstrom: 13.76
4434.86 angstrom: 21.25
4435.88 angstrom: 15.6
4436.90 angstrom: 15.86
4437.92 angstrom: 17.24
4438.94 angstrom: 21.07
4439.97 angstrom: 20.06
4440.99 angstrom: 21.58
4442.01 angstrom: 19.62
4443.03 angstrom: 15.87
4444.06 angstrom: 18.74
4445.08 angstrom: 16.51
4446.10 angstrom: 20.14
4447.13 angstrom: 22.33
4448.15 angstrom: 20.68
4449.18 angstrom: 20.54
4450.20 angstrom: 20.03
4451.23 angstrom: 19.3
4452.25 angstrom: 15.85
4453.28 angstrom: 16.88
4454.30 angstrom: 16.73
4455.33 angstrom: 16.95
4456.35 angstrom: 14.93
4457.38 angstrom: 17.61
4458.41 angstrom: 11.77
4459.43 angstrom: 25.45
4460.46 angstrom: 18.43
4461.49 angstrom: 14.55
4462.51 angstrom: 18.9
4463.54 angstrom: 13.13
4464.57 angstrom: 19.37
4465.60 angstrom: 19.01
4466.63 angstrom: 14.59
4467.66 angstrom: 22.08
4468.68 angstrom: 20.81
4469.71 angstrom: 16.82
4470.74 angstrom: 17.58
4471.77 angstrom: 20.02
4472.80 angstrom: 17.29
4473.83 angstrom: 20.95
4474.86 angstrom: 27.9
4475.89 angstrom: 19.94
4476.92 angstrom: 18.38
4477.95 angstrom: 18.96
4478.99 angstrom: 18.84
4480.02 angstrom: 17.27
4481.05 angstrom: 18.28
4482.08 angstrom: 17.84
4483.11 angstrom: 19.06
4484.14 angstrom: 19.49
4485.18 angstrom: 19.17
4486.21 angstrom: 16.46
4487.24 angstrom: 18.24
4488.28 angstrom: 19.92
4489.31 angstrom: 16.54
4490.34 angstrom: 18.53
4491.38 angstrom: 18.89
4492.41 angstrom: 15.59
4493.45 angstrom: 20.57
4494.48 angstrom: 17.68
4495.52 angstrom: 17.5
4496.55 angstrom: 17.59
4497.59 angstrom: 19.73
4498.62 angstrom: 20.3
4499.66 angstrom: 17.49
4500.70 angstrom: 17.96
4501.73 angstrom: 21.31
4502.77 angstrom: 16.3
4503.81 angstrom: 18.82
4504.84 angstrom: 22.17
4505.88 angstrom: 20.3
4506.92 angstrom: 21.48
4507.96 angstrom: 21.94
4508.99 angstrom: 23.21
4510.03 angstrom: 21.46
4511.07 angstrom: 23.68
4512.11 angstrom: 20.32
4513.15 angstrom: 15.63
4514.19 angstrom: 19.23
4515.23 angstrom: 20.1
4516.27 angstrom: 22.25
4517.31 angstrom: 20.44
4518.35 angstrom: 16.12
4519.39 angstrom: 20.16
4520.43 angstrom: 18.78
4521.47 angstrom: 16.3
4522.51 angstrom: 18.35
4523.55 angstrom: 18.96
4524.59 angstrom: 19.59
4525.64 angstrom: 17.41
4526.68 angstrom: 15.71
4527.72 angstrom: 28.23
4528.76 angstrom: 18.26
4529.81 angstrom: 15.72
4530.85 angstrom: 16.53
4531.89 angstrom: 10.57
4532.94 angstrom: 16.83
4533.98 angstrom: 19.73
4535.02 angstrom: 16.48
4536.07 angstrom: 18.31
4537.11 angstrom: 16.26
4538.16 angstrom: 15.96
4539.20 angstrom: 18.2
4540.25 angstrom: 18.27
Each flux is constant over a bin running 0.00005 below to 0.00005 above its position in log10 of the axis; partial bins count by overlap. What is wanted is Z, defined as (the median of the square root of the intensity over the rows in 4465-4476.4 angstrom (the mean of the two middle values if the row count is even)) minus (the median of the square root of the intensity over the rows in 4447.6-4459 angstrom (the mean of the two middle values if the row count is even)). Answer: 0.35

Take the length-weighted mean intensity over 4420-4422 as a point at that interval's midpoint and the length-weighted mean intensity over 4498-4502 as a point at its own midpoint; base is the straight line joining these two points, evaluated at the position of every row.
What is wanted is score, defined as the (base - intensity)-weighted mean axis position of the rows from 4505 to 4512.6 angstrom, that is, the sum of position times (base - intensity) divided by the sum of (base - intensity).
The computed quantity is 4509.2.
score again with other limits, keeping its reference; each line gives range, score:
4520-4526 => 4522.9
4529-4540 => 4533.9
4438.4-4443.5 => 4439.9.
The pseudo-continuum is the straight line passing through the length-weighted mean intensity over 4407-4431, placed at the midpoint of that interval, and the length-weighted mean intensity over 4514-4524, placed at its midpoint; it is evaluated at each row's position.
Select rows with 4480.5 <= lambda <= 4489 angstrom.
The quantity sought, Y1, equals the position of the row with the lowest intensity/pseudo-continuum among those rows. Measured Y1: 4486.21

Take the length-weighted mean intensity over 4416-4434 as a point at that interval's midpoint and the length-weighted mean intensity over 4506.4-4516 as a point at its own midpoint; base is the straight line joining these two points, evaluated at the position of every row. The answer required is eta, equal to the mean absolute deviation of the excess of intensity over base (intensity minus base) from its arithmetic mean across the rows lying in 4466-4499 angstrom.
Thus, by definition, 1.6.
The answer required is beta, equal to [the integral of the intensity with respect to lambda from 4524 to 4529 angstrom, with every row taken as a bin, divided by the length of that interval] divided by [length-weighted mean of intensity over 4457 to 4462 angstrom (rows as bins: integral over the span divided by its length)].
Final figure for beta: 1.13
